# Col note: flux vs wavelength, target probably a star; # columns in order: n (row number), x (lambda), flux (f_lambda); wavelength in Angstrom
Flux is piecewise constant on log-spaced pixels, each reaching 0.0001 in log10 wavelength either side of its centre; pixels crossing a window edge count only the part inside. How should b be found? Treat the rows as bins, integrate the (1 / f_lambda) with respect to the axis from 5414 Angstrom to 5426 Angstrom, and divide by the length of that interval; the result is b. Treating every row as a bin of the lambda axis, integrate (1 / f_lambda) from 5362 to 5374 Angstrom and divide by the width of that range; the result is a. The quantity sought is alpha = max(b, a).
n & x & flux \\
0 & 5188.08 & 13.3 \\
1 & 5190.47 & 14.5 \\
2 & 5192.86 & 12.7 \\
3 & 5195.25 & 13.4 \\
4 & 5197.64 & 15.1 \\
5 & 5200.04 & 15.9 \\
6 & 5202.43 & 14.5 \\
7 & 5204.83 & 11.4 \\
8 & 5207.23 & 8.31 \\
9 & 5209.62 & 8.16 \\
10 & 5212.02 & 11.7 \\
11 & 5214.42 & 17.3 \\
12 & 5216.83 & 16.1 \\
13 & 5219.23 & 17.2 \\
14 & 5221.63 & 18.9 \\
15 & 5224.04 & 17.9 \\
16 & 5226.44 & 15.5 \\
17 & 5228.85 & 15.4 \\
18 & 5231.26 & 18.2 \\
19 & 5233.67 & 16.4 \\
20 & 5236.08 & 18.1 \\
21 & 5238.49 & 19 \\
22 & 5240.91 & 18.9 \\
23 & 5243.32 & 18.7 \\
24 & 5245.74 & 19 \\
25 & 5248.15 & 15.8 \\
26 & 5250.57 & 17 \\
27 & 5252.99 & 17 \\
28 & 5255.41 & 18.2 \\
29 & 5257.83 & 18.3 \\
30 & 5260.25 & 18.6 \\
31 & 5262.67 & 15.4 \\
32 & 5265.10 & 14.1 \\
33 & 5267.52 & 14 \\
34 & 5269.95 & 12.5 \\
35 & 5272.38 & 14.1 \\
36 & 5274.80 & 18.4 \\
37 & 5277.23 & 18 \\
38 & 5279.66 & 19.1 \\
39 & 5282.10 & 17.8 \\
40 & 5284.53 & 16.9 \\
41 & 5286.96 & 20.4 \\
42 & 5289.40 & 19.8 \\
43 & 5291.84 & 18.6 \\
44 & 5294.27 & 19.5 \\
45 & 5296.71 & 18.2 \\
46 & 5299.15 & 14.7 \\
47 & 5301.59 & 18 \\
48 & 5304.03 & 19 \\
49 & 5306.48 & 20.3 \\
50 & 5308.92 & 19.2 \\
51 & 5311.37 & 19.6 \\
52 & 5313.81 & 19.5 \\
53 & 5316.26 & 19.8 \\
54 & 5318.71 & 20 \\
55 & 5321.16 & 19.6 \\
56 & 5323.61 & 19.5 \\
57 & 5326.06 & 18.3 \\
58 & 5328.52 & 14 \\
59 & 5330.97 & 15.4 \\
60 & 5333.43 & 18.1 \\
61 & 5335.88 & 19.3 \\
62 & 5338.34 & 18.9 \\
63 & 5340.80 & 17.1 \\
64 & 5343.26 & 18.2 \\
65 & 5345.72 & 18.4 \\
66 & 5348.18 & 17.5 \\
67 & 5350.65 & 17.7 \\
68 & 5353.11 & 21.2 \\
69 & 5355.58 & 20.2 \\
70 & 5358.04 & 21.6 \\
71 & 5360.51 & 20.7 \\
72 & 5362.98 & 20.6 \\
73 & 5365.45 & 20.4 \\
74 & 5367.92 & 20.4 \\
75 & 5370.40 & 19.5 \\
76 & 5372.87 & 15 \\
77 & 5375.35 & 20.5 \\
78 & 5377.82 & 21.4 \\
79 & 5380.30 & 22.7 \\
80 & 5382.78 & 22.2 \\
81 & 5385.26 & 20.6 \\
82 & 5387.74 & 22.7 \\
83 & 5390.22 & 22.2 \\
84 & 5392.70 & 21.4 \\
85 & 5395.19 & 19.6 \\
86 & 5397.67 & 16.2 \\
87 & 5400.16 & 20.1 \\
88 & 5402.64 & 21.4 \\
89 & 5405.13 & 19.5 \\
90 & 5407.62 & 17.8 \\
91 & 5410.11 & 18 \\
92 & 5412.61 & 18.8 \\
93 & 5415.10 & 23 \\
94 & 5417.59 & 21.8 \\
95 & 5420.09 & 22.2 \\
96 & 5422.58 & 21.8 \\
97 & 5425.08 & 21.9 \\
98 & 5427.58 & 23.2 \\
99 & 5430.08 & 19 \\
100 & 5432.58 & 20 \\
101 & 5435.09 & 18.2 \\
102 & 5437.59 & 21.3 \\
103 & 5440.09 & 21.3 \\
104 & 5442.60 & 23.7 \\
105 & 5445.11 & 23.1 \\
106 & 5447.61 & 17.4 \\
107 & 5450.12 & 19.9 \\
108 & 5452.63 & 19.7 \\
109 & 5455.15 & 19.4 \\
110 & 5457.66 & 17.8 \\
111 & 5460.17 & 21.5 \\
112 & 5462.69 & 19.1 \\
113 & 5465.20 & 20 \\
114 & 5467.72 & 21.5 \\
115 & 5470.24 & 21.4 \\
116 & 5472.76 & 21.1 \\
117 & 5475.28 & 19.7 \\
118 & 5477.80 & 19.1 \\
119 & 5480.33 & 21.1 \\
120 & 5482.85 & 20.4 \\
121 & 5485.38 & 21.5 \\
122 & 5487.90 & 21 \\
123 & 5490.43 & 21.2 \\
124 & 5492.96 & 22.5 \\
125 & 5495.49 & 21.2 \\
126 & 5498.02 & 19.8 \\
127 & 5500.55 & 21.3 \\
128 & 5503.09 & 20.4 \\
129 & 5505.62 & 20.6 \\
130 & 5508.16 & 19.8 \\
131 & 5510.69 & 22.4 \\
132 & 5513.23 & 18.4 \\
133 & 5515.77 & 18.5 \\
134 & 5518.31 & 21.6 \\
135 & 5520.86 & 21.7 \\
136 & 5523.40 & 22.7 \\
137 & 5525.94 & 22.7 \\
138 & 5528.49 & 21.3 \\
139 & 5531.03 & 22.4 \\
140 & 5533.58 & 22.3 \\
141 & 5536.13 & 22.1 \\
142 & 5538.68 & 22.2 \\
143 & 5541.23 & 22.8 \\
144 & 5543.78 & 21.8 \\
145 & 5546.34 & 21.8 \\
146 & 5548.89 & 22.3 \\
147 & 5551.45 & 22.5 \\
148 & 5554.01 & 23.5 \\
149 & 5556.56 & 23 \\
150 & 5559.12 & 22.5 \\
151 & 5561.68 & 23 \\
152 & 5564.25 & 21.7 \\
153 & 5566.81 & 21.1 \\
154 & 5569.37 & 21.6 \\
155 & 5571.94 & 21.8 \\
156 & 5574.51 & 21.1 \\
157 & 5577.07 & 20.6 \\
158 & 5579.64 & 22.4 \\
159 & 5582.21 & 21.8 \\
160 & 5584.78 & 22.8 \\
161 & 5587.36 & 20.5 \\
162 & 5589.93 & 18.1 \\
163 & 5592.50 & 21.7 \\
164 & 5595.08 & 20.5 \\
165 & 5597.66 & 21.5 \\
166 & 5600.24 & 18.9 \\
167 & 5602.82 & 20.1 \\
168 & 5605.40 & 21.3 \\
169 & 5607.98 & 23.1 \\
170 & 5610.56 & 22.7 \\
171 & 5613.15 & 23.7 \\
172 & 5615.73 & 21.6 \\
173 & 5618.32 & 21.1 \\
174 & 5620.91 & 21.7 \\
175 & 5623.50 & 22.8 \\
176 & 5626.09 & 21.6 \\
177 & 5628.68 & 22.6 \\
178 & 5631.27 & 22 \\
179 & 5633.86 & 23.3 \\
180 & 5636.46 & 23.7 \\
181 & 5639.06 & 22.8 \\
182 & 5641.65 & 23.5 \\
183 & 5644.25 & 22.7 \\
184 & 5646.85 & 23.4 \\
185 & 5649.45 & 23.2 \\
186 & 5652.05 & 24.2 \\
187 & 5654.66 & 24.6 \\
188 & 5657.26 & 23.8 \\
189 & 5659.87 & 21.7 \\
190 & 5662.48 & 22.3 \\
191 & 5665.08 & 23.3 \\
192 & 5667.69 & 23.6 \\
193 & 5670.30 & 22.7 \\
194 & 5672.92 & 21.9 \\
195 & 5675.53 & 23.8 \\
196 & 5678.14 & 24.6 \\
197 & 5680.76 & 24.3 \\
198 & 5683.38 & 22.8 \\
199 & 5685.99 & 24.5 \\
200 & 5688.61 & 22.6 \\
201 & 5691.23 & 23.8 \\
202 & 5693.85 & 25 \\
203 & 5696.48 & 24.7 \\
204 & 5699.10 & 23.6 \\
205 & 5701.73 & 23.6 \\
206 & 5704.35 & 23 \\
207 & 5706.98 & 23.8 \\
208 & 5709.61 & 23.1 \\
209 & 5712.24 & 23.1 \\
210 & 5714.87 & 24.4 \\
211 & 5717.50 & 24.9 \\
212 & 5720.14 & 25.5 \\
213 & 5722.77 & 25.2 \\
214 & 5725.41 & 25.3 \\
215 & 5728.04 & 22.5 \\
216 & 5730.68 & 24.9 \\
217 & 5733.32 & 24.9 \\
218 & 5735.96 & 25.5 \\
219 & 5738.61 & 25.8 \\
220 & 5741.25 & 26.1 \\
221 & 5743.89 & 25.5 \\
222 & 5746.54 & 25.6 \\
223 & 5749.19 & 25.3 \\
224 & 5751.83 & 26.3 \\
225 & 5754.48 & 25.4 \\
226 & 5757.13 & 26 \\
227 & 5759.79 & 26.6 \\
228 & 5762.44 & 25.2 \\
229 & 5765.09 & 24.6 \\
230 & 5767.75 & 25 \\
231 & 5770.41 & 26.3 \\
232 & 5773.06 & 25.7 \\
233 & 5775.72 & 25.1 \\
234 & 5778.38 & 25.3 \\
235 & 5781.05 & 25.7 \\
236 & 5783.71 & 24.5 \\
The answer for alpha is 0.053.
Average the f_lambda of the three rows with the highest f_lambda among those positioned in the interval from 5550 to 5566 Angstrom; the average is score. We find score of 23.2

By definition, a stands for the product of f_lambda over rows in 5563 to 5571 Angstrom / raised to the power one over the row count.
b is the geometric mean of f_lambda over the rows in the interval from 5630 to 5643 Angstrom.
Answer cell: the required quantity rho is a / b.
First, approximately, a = 21.5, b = 23.1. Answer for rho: 0.93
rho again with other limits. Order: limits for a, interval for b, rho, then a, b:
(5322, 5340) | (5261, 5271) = 1.26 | 17.5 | 14.0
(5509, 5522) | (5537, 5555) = 0.91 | 20.4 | 22.4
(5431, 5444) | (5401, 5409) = 1.07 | 20.8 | 19.5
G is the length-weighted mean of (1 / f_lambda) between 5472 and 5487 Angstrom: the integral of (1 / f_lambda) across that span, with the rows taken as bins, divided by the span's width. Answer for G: 0.049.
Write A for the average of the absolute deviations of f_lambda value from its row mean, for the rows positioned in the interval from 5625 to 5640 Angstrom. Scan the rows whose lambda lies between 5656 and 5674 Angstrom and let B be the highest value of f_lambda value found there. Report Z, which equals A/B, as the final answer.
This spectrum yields 0.025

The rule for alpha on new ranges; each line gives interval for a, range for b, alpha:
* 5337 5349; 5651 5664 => 0.055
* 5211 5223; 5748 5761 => 0.063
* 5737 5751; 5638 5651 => 0.043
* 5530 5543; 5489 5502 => 0.047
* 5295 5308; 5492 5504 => 0.056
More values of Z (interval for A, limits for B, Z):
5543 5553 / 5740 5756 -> 0.011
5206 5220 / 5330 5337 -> 0.194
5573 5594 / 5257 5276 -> 0.056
